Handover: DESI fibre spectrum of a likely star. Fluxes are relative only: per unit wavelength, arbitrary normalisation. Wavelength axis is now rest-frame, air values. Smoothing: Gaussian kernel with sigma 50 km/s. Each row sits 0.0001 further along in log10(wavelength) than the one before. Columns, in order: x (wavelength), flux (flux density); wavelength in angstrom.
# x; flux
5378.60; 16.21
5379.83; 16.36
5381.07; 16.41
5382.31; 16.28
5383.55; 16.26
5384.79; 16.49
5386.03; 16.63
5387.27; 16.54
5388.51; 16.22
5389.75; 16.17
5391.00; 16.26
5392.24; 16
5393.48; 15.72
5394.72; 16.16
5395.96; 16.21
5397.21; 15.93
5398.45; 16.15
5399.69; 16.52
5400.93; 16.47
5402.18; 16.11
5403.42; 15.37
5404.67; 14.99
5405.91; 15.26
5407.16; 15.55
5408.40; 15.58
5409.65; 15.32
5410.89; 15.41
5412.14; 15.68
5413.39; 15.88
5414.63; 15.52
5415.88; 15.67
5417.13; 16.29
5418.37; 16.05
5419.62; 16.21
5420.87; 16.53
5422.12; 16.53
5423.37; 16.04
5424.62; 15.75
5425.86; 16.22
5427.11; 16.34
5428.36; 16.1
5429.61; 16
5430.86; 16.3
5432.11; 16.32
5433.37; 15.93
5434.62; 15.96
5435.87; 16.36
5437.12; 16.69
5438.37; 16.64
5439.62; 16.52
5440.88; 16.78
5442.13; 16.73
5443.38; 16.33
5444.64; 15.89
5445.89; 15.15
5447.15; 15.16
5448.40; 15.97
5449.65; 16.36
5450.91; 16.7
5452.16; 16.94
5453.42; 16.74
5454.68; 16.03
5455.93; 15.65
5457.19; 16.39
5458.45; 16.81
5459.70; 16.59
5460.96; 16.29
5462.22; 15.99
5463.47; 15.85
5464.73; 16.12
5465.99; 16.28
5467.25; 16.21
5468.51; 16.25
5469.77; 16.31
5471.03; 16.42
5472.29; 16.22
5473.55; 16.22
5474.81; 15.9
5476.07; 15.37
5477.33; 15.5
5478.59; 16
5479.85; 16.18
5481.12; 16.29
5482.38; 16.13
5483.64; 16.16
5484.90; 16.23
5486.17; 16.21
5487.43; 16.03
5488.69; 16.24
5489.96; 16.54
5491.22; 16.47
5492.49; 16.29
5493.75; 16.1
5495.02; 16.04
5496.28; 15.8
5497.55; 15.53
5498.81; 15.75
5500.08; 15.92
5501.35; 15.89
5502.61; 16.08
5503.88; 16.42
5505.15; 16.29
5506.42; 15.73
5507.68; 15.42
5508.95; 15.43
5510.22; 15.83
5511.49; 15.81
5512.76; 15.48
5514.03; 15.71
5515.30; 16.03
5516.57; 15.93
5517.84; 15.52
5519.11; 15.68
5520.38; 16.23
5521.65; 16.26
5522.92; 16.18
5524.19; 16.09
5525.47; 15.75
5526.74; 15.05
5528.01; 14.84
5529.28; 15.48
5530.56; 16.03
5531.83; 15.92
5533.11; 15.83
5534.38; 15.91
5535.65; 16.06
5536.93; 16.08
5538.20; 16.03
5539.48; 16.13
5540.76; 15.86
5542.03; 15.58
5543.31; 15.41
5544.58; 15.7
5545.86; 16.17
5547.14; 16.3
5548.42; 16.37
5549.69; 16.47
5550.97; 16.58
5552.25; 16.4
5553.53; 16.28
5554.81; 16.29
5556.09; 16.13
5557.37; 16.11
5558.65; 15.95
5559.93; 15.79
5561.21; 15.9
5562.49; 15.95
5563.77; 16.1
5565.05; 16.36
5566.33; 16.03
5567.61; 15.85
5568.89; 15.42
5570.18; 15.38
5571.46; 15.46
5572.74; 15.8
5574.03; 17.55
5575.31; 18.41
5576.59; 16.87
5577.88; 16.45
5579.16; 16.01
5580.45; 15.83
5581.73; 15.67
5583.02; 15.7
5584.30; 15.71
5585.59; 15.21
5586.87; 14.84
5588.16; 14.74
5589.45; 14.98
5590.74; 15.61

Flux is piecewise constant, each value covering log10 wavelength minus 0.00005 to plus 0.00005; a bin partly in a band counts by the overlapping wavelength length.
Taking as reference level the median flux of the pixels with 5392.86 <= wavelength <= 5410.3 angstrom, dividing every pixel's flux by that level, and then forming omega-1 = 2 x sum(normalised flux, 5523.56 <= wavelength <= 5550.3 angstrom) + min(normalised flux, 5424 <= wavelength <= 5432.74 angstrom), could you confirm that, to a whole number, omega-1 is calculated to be 43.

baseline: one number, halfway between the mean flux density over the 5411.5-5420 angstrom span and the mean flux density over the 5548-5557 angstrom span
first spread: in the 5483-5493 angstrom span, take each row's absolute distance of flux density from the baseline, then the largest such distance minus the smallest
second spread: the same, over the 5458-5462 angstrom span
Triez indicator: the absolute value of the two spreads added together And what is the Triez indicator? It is 0.90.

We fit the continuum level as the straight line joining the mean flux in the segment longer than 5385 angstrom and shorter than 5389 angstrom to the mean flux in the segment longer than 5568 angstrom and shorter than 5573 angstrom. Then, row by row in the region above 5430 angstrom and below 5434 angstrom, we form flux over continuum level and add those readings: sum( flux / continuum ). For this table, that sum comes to 2.99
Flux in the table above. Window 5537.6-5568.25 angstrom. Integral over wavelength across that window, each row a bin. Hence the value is 493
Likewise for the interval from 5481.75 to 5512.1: 486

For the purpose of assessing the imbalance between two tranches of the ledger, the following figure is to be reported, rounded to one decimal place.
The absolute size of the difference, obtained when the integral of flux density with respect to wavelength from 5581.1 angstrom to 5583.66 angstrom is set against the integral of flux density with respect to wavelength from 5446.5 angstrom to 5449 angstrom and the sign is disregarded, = 1.3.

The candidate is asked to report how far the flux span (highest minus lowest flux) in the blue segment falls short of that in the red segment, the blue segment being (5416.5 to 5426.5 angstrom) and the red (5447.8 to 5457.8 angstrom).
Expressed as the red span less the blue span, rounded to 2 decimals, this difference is 0.51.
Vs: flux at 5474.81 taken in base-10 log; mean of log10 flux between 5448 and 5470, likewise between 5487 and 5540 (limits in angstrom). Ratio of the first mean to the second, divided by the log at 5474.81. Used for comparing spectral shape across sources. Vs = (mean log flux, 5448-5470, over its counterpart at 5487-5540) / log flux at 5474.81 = 0.840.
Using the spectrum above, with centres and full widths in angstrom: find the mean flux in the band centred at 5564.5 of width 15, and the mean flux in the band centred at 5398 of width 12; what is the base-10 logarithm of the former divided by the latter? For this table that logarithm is -0.006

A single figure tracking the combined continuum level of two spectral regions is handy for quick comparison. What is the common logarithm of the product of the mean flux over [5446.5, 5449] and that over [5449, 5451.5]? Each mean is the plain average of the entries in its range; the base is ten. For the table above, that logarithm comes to 2.41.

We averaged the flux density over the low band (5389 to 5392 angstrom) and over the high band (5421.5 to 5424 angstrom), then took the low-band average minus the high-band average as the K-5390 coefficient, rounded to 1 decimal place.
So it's -0.1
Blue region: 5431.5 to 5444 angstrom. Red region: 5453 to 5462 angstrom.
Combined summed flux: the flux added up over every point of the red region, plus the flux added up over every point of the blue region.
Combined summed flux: 279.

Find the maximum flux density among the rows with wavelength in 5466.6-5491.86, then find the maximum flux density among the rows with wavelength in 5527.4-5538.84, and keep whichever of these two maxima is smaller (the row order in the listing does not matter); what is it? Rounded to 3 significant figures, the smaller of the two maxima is 16.1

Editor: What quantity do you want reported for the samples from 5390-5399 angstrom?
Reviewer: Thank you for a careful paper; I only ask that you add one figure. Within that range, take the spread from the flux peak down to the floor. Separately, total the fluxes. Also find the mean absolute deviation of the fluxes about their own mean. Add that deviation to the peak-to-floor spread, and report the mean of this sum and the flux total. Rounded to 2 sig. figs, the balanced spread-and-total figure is 57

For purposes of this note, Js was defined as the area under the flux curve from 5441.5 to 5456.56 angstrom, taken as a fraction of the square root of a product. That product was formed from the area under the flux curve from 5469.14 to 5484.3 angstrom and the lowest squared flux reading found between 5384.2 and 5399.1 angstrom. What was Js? 0.99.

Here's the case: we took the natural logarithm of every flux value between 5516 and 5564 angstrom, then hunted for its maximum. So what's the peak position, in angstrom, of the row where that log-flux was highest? 5550.97 angstrom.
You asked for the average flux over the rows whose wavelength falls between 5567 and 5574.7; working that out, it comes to 15.9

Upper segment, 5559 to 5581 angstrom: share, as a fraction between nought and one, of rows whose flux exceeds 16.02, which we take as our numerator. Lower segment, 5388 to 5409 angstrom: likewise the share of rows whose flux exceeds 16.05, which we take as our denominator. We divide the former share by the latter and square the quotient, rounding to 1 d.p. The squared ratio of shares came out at 0.6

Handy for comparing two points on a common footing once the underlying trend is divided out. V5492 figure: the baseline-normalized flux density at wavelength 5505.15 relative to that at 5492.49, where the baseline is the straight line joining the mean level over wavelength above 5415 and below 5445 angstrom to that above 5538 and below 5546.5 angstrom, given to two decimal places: 1.00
